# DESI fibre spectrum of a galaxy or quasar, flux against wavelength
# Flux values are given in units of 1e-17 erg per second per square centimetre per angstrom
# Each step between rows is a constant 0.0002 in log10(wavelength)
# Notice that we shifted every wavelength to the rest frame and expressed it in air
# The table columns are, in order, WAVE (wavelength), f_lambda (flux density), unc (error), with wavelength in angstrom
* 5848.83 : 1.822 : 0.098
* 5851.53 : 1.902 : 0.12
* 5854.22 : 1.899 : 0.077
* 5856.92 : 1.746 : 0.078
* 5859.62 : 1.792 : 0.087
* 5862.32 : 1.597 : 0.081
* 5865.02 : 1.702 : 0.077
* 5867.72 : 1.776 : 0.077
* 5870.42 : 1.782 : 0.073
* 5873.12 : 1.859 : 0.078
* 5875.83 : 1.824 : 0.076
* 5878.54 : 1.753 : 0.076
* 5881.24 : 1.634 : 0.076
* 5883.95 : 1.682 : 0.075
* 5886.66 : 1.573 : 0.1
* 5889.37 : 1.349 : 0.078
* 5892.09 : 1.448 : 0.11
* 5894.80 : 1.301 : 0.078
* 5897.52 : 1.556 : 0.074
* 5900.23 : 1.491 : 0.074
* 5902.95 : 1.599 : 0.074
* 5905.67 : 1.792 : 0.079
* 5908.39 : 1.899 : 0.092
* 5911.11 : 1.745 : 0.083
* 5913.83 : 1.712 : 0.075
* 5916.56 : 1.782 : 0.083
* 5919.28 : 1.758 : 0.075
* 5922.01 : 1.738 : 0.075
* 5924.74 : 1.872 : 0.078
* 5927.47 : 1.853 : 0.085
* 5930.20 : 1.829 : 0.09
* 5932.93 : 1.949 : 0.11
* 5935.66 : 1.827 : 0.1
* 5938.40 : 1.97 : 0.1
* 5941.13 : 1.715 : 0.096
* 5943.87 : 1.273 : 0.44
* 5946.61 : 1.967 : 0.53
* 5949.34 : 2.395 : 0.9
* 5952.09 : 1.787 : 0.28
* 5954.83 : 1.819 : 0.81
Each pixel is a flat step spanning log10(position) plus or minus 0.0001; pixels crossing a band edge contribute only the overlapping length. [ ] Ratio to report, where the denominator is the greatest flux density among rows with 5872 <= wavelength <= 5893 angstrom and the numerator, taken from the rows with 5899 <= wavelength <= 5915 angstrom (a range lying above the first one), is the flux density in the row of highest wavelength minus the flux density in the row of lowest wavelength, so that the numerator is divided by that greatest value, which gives 0.12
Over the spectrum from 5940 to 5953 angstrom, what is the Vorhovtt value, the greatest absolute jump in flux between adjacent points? 0.69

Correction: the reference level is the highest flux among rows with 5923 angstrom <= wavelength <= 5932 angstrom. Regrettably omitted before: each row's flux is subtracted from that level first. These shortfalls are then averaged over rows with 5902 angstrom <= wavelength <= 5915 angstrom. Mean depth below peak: 0.12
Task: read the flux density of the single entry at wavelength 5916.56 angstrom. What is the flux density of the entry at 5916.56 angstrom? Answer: 1.782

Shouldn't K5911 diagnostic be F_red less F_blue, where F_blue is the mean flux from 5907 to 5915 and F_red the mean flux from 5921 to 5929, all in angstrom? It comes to 0.04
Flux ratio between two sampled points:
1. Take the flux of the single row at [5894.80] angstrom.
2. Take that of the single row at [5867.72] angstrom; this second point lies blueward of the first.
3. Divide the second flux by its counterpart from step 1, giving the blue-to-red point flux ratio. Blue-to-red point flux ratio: 1.4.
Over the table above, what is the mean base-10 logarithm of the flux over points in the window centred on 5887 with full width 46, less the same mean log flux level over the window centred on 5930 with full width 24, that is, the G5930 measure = -0.049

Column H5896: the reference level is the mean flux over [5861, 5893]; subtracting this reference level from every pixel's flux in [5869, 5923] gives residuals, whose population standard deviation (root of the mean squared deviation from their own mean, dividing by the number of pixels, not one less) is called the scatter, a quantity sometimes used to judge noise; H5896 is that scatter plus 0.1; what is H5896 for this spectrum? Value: 0.262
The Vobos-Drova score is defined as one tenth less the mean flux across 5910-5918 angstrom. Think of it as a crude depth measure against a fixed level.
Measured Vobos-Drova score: -1.65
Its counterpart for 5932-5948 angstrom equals -1.68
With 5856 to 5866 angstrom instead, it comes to -1.61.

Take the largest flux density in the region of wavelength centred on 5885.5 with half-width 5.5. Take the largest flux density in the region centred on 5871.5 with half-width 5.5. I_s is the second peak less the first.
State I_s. 0.18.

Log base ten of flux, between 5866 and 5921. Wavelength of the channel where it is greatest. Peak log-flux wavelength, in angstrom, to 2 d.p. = 5908.39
